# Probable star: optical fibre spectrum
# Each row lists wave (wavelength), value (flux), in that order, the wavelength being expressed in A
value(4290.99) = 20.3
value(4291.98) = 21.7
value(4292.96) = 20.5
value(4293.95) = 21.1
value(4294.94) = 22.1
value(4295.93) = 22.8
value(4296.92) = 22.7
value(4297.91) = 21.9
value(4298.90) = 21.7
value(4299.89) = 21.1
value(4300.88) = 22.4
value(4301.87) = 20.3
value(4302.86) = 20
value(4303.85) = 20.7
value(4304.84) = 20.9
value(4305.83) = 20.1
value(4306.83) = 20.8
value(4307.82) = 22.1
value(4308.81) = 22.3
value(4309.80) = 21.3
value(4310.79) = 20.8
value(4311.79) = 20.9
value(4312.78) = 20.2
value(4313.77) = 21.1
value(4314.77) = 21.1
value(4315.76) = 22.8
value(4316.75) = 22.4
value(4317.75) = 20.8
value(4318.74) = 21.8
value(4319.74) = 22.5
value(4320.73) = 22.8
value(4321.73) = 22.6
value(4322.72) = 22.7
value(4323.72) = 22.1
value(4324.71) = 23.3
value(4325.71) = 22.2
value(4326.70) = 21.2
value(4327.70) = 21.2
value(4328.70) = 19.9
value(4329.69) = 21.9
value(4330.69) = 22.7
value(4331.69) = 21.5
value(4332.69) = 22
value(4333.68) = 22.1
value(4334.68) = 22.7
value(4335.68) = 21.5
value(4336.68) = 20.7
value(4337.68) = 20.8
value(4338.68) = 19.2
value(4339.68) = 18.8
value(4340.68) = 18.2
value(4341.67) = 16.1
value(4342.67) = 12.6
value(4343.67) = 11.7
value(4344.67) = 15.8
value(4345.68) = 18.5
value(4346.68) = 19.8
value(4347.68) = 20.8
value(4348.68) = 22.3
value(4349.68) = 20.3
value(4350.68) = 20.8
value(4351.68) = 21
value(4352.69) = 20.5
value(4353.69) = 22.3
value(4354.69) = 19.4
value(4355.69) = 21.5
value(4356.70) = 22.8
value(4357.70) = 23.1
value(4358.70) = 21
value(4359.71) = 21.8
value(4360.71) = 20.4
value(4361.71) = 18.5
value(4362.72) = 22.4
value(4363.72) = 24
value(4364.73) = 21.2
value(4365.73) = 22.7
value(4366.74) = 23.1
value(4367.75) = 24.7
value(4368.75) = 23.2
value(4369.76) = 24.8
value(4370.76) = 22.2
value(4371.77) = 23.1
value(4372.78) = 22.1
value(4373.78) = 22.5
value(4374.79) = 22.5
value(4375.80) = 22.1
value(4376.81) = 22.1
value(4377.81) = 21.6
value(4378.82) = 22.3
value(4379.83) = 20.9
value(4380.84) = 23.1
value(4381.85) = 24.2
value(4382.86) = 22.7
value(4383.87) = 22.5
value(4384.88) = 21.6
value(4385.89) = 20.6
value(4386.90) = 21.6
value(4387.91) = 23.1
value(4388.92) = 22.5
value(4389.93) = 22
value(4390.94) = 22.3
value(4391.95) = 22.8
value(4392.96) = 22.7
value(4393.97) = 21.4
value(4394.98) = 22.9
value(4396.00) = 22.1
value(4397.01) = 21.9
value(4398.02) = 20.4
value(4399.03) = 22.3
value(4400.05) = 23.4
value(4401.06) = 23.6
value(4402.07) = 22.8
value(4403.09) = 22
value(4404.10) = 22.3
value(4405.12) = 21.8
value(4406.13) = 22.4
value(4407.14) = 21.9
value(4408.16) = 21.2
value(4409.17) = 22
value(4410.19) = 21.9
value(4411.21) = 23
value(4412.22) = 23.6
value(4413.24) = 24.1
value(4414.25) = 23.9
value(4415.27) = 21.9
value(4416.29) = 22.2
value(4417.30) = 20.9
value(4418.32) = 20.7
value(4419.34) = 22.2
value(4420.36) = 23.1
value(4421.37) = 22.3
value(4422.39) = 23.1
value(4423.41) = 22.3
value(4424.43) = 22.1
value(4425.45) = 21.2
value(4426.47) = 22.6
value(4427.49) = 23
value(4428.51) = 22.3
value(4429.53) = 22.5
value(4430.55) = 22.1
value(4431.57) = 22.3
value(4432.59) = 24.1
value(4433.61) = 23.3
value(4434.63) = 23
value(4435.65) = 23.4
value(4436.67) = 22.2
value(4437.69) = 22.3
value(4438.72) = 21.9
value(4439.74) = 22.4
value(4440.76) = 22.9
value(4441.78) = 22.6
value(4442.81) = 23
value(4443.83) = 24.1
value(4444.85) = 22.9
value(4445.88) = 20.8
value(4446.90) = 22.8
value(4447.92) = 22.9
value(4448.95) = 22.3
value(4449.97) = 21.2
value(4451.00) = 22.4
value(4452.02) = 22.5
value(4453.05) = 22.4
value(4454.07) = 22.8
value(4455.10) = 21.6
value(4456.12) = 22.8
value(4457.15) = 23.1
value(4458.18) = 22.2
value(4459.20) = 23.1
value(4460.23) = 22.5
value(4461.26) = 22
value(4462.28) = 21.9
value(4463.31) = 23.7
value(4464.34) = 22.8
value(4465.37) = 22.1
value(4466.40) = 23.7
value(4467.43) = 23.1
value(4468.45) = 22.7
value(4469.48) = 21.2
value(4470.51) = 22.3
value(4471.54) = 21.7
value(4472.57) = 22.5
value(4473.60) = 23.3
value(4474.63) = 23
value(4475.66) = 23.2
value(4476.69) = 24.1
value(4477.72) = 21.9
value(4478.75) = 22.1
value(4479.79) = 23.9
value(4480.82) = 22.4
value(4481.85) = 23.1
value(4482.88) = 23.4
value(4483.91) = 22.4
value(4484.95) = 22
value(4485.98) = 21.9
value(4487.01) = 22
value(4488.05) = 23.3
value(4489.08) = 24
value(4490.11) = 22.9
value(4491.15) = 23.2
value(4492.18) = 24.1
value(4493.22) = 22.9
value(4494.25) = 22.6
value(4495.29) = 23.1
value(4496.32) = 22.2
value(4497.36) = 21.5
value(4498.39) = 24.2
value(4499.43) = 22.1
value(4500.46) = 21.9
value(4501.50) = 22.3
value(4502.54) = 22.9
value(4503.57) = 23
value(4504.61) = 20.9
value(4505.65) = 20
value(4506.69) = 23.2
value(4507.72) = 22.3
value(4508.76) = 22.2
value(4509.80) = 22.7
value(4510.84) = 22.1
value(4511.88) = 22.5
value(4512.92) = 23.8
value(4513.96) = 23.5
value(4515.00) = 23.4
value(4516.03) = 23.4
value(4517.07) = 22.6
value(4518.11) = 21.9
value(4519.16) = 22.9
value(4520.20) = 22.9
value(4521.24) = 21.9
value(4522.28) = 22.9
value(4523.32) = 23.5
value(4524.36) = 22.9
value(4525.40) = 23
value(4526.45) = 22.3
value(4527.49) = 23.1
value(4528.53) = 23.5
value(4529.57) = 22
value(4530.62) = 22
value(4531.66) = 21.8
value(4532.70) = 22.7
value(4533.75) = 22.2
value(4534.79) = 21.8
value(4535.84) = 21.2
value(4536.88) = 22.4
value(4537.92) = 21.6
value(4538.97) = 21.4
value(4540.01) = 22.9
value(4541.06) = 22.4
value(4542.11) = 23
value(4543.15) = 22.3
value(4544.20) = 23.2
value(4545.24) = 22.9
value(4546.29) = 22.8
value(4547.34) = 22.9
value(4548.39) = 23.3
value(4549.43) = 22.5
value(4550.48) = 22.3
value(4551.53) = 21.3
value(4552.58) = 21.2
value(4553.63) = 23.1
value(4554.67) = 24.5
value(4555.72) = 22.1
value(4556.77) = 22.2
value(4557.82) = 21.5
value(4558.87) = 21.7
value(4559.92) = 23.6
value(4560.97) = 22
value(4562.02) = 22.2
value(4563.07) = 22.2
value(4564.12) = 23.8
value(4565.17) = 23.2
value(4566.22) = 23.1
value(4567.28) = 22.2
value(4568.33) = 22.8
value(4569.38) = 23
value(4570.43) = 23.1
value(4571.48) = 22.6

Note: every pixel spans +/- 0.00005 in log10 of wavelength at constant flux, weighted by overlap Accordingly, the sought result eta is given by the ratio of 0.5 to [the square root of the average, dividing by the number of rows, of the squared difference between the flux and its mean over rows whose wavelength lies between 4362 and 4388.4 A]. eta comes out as 0.48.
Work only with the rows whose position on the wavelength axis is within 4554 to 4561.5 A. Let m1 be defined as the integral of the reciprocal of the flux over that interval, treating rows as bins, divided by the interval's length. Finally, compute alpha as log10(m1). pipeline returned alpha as -1.35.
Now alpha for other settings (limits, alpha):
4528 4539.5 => -1.34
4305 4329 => -1.33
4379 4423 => -1.35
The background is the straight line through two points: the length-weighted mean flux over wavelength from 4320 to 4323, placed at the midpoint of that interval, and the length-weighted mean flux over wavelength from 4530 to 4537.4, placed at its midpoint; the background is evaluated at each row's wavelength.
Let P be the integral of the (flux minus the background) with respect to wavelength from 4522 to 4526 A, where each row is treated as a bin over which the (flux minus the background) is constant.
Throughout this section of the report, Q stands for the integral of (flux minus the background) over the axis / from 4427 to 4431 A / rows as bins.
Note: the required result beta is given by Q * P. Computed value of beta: 2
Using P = 4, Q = 0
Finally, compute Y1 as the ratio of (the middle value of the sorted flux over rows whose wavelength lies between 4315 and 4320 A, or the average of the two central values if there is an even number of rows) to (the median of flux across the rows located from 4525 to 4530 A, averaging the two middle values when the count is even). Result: 0.97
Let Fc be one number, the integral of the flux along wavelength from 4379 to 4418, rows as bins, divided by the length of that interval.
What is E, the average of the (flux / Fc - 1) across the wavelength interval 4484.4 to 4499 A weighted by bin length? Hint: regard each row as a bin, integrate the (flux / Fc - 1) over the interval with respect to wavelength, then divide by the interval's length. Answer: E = 0.023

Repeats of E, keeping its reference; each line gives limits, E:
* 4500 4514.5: 0.003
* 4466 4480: 0.018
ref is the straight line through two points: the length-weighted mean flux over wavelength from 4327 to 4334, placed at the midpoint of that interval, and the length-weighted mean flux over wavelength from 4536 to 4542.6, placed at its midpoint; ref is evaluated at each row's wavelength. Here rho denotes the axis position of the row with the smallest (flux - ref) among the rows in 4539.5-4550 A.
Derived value 4543.15 A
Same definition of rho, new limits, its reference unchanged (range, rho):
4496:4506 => 4505.65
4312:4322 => 4312.78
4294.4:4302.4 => 4301.87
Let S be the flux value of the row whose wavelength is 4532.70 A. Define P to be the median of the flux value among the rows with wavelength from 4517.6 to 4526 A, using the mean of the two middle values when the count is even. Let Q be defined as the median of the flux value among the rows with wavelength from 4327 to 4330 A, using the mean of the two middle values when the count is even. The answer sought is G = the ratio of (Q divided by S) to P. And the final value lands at 0.041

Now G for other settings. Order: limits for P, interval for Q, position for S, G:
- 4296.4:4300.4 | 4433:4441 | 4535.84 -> 0.049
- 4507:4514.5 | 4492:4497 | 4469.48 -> 0.048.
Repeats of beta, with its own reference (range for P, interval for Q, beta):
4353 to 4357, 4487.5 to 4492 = -27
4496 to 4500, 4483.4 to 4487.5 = -1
